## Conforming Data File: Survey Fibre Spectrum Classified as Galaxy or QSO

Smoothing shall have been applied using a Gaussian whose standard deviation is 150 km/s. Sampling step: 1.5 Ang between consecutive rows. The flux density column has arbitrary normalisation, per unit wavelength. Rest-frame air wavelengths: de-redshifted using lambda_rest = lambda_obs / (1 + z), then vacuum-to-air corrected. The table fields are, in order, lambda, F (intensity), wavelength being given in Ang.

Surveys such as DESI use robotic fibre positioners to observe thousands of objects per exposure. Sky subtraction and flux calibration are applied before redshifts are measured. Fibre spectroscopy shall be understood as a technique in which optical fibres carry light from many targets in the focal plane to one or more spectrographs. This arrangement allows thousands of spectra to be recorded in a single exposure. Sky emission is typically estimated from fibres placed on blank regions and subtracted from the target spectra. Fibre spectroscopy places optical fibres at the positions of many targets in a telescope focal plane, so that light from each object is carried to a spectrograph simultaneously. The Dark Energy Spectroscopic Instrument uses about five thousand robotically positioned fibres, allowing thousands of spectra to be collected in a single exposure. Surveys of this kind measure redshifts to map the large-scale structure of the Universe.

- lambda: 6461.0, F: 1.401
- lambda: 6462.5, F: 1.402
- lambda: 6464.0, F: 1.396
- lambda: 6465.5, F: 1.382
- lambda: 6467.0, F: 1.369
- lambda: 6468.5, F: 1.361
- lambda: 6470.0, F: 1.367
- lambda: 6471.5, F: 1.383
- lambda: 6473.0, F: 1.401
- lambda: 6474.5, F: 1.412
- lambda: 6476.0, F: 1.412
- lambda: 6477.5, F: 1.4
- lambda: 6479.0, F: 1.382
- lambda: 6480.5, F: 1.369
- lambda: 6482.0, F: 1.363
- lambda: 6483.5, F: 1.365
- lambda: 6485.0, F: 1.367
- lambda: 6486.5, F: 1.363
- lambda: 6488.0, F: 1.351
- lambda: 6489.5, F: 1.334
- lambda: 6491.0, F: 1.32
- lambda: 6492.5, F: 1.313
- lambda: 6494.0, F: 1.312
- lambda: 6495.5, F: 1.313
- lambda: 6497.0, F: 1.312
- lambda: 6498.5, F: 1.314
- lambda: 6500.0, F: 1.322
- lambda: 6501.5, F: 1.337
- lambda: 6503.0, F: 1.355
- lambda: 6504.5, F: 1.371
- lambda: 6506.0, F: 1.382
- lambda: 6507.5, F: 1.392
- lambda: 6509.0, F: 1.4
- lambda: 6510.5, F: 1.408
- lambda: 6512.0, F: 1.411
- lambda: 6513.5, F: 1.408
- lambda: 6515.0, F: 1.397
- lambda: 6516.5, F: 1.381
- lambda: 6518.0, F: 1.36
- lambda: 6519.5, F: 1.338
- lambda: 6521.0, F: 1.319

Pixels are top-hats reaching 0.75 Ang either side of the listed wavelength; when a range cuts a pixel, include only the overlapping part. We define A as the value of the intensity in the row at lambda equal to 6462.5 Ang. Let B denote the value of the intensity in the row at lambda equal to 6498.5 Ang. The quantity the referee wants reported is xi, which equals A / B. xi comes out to 1.07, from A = 1.402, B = 1.314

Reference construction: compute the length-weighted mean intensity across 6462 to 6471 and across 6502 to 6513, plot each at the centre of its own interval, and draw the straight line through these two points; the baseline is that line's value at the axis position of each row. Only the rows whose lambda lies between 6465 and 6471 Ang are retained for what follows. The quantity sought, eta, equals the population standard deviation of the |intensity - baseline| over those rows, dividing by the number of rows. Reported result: 0.005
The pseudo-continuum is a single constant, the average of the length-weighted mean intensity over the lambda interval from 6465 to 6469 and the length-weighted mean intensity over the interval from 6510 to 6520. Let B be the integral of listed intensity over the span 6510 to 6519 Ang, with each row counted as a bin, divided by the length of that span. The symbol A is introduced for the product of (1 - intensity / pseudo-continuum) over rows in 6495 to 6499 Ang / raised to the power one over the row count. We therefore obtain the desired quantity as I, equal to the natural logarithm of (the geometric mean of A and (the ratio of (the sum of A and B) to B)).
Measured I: -1.51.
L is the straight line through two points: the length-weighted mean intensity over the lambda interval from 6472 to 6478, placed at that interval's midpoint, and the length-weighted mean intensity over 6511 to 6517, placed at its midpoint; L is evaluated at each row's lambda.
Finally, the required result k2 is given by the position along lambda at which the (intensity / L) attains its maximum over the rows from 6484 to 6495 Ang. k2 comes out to 6485.0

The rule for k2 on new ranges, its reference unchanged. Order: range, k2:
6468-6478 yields 6476.0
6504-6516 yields 6512.0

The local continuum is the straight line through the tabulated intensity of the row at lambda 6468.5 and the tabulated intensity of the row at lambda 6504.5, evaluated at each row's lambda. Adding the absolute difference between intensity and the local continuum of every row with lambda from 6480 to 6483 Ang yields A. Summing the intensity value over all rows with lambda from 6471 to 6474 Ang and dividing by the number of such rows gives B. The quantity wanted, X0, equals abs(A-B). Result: 1.39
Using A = 0.01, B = 1.39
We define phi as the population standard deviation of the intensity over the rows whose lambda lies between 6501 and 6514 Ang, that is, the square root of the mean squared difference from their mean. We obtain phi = 0.0245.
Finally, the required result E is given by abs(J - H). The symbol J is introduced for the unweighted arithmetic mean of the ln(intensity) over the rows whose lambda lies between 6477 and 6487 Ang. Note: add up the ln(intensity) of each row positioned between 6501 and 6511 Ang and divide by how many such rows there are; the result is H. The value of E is 0.004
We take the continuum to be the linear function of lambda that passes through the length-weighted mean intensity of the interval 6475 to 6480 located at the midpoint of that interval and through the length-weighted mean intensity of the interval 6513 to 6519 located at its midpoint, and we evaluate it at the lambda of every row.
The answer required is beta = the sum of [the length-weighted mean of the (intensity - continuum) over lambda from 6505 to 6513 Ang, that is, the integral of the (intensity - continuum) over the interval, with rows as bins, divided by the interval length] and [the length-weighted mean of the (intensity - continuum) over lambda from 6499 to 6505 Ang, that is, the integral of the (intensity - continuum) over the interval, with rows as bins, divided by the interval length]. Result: -0.03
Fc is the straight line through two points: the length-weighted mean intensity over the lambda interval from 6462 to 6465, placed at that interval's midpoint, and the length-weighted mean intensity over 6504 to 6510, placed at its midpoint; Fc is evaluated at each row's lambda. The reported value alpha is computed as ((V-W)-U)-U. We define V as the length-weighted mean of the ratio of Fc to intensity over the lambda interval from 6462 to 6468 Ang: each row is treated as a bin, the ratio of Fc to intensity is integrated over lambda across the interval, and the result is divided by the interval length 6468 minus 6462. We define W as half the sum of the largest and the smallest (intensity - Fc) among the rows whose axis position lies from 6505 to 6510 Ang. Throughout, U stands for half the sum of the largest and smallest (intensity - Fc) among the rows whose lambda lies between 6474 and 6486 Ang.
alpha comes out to 1.02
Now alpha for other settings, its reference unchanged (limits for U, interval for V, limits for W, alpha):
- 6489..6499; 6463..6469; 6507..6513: 1.14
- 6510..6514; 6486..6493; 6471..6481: 1.00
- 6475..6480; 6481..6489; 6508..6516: 1.00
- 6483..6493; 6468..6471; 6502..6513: 1.13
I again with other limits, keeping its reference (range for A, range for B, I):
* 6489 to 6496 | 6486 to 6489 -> -1.55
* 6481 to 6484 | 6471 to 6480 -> -2.27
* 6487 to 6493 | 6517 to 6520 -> -1.68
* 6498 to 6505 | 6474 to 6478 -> -1.89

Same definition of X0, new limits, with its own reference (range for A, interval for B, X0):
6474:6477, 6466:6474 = 1.28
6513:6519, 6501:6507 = 1.28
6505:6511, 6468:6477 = 1.30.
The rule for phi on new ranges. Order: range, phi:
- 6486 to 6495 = 0.0193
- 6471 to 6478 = 0.0106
